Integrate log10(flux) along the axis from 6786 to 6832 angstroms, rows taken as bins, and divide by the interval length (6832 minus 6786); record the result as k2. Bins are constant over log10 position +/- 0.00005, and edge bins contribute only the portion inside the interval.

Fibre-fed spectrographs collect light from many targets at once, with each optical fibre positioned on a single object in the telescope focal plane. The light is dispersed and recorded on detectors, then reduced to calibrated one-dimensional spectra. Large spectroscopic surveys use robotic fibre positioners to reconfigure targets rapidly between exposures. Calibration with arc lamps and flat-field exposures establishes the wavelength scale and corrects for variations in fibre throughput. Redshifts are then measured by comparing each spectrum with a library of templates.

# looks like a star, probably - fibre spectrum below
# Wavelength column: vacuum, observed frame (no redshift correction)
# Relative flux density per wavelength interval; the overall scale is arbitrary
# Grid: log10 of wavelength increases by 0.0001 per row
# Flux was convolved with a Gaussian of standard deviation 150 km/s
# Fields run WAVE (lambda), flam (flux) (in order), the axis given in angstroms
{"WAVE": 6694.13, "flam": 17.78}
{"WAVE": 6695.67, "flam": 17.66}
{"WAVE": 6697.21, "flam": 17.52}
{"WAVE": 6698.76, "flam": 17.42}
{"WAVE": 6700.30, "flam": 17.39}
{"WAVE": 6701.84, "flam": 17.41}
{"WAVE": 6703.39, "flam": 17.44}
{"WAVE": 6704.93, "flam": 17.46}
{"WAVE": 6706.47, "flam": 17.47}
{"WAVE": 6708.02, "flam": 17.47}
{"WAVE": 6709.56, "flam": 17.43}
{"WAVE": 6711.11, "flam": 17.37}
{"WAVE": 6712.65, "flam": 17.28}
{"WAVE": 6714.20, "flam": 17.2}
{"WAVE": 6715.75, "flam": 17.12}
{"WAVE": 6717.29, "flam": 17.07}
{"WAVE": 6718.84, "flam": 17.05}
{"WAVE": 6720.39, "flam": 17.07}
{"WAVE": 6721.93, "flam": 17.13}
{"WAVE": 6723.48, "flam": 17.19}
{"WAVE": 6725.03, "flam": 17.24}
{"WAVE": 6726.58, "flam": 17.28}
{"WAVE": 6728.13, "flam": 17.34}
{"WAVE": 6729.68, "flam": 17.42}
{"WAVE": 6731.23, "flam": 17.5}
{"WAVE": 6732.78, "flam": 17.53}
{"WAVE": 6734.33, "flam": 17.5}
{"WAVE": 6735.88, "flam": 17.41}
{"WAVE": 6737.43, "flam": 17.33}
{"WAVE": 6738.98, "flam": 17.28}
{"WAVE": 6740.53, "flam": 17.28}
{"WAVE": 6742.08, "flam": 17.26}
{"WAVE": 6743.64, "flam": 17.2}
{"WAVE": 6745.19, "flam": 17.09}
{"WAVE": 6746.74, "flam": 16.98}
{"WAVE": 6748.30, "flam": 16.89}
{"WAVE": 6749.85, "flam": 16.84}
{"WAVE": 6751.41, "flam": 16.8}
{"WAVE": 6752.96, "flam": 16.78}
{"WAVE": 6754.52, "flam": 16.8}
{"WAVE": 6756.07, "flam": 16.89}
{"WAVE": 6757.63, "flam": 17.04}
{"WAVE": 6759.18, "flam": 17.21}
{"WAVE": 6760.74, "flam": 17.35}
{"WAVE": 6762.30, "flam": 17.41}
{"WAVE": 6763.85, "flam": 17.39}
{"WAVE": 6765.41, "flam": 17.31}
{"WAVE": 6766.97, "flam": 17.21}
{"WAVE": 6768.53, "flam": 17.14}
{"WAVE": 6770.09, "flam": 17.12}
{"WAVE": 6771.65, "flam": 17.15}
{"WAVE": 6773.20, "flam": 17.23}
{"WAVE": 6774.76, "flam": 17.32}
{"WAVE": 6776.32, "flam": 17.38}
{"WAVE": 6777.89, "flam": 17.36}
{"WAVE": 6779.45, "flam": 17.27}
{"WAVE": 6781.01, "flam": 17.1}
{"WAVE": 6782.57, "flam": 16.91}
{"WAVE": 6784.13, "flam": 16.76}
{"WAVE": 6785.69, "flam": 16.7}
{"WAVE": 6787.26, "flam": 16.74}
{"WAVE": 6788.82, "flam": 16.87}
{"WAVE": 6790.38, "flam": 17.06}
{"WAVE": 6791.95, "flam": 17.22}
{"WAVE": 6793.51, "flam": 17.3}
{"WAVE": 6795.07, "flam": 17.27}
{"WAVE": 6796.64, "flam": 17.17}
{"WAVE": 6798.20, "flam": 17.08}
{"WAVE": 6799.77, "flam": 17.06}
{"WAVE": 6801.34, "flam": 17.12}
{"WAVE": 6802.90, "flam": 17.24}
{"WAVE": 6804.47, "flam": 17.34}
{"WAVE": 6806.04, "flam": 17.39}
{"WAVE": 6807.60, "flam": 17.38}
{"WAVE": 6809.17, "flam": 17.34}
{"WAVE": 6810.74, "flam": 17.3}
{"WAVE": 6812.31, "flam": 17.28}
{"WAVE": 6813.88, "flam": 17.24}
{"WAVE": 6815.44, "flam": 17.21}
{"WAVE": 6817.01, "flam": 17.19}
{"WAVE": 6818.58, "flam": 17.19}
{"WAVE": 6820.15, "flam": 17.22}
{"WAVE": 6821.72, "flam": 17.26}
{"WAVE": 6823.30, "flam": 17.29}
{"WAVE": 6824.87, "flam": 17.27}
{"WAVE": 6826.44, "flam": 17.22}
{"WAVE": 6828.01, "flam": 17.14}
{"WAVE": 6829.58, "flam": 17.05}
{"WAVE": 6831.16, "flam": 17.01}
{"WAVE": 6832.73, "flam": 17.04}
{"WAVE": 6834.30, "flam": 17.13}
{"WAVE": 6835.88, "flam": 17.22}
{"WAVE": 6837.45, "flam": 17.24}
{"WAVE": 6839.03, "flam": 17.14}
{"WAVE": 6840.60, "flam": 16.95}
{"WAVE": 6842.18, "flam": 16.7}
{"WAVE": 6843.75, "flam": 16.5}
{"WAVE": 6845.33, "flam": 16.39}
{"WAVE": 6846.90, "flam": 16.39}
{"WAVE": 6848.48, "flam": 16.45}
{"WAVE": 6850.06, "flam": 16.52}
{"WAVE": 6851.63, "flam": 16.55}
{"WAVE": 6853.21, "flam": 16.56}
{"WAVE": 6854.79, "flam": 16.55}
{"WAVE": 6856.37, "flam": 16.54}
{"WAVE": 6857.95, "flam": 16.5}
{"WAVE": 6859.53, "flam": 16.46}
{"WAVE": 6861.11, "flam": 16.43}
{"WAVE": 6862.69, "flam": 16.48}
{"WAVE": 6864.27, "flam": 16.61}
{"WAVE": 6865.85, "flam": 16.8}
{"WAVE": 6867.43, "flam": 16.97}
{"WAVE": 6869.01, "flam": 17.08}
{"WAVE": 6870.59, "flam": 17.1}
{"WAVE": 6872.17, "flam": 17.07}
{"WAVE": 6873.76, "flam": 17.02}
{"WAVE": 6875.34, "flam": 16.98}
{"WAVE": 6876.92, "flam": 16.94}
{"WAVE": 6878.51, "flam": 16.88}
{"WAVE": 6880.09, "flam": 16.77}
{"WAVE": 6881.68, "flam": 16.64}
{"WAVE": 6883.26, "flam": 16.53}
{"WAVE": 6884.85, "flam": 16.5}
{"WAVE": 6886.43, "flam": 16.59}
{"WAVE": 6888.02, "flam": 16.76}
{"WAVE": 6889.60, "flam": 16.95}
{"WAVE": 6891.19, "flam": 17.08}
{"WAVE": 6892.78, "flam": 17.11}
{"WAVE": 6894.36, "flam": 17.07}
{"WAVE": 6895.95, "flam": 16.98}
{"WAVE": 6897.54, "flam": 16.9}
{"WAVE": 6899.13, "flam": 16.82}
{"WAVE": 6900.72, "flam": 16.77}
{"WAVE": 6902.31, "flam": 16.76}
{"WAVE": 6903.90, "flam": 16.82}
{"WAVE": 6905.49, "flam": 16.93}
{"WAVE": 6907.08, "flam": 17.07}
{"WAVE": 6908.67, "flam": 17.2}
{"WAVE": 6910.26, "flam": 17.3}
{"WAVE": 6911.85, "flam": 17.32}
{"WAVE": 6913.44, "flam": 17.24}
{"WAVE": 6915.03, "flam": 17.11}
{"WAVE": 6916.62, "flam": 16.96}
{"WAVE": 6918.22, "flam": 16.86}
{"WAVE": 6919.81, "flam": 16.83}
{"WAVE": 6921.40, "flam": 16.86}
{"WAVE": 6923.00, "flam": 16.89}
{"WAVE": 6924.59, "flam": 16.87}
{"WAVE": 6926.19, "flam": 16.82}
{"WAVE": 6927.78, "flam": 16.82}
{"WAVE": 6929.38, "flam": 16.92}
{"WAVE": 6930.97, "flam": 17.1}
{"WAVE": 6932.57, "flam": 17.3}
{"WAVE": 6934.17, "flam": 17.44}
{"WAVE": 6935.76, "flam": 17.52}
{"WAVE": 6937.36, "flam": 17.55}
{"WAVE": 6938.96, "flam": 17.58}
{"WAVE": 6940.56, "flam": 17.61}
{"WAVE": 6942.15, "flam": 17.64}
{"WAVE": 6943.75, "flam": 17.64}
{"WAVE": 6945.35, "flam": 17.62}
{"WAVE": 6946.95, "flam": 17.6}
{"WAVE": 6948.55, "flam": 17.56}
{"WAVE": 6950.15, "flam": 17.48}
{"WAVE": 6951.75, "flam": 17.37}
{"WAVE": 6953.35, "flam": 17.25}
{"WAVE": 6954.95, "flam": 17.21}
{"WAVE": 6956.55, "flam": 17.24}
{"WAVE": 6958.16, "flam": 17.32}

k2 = 1.23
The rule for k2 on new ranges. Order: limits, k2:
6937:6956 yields 1.24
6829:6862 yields 1.22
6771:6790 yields 1.23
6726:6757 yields 1.23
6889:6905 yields 1.23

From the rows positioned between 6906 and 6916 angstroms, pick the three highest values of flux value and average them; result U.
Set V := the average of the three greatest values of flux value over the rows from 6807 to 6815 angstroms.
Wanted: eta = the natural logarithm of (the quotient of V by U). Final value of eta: 0.003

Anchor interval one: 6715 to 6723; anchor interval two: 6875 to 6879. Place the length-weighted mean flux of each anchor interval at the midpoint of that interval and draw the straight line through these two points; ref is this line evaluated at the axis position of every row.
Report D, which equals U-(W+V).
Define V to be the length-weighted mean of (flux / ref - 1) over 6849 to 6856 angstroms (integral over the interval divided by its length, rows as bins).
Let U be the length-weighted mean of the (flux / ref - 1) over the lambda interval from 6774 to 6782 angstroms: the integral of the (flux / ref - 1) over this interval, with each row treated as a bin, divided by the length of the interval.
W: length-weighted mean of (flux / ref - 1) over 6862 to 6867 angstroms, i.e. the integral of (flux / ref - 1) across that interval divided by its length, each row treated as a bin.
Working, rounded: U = 0.014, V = -0.024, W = -0.016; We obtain 0.054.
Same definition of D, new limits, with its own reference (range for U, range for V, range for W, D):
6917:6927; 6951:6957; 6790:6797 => -0.038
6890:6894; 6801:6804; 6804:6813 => -0.021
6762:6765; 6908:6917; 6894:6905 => 0.002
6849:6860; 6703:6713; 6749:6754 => -0.027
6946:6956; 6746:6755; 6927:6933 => 0.038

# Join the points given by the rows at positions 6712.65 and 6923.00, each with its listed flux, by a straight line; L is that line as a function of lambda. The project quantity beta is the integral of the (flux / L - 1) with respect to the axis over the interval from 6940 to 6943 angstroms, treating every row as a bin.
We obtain 0.14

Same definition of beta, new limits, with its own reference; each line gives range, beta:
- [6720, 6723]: -0.03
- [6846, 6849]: -0.11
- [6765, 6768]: 0.01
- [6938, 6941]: 0.13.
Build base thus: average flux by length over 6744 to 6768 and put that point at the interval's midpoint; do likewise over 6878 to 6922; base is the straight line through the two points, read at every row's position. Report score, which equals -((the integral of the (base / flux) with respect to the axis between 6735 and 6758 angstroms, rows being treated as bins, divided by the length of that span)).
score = -1.00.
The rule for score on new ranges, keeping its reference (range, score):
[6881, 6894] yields -1.01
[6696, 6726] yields -0.99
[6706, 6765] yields -0.99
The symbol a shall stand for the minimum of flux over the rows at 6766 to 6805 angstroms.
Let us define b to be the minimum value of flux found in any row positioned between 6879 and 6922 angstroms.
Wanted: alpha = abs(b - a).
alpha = 0.2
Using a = 16.7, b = 16.5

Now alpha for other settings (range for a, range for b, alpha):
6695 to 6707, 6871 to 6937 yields 0.9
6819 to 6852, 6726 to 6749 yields 0.5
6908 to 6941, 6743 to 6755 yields 0.0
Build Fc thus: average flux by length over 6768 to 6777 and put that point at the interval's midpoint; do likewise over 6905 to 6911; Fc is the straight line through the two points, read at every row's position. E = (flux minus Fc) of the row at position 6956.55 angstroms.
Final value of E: 0.14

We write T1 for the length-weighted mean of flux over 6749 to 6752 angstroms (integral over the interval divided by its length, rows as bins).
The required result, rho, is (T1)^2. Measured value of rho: 283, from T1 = 16.8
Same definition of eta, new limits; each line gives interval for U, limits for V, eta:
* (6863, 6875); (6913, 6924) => 0.001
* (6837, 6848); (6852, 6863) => -0.033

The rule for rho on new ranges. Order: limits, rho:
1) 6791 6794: 297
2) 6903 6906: 284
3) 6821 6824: 297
